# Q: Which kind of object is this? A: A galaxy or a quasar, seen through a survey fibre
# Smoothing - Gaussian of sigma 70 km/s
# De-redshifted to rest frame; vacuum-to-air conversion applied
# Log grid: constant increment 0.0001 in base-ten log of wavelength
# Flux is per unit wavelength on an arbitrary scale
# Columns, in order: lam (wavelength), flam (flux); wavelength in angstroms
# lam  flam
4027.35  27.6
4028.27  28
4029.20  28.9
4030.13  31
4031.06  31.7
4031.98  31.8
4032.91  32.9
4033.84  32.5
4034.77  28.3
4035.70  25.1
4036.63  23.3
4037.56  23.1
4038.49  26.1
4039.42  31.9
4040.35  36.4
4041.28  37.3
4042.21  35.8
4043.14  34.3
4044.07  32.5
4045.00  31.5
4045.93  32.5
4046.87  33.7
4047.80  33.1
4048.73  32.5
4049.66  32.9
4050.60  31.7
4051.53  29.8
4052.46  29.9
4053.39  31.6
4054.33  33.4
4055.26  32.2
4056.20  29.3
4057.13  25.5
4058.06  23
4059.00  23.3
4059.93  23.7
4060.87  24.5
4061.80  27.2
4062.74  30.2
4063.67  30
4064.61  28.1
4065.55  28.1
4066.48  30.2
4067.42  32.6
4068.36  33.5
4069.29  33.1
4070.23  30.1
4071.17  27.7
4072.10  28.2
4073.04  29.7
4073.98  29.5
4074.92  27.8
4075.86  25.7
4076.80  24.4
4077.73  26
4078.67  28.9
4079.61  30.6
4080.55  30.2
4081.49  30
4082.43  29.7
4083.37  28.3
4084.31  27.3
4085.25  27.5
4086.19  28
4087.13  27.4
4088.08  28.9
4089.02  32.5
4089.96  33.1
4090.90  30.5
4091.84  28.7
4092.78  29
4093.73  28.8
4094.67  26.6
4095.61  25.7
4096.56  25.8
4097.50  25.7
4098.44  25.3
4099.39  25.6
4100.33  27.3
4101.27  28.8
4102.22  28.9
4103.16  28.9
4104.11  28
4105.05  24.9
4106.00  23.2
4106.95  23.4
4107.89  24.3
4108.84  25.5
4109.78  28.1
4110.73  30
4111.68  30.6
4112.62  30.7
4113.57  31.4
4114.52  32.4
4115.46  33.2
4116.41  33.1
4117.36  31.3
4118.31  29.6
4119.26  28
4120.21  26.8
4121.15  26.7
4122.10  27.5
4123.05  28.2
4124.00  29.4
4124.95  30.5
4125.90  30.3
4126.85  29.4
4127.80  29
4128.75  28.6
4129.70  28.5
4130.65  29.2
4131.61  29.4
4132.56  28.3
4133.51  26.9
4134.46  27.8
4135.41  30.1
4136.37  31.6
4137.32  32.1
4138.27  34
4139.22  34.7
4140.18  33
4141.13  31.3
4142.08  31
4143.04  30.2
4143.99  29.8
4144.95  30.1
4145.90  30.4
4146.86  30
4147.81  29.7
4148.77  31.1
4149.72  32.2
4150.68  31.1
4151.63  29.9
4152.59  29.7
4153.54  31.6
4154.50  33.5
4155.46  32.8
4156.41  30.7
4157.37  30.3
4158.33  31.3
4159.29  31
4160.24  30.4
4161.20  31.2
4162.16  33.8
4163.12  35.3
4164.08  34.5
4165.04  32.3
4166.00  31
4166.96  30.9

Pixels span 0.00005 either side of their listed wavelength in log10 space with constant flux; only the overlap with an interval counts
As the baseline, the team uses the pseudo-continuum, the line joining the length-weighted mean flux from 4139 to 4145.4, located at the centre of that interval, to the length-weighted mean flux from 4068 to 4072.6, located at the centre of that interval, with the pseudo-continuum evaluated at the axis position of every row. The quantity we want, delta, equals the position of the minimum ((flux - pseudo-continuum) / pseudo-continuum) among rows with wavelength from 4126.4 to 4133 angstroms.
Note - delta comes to 4132.56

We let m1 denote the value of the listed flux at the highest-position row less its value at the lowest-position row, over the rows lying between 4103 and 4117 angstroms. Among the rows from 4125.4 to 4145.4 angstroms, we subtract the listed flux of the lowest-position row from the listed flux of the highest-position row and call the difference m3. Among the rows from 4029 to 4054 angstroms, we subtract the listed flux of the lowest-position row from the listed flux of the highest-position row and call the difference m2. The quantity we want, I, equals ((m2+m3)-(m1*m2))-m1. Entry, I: -13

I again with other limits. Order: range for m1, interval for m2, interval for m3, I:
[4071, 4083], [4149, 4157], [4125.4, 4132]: -1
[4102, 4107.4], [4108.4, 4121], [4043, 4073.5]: 9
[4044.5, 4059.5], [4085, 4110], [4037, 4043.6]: 25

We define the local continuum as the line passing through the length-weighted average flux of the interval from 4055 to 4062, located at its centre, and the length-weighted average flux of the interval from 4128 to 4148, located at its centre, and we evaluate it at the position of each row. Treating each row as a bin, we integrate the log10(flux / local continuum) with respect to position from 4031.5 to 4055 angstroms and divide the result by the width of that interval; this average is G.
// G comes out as 0.095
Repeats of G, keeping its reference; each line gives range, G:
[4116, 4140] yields -0.002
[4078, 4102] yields 0.011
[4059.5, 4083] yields 0.033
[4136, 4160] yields 0.006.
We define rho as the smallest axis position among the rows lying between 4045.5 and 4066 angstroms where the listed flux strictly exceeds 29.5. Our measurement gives 4045.93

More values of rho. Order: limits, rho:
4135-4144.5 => 4135.41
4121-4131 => 4124.95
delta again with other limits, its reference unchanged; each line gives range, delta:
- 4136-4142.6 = 4142.08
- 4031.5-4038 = 4037.56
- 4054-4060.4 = 4058.06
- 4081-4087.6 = 4084.31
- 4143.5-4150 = 4147.81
